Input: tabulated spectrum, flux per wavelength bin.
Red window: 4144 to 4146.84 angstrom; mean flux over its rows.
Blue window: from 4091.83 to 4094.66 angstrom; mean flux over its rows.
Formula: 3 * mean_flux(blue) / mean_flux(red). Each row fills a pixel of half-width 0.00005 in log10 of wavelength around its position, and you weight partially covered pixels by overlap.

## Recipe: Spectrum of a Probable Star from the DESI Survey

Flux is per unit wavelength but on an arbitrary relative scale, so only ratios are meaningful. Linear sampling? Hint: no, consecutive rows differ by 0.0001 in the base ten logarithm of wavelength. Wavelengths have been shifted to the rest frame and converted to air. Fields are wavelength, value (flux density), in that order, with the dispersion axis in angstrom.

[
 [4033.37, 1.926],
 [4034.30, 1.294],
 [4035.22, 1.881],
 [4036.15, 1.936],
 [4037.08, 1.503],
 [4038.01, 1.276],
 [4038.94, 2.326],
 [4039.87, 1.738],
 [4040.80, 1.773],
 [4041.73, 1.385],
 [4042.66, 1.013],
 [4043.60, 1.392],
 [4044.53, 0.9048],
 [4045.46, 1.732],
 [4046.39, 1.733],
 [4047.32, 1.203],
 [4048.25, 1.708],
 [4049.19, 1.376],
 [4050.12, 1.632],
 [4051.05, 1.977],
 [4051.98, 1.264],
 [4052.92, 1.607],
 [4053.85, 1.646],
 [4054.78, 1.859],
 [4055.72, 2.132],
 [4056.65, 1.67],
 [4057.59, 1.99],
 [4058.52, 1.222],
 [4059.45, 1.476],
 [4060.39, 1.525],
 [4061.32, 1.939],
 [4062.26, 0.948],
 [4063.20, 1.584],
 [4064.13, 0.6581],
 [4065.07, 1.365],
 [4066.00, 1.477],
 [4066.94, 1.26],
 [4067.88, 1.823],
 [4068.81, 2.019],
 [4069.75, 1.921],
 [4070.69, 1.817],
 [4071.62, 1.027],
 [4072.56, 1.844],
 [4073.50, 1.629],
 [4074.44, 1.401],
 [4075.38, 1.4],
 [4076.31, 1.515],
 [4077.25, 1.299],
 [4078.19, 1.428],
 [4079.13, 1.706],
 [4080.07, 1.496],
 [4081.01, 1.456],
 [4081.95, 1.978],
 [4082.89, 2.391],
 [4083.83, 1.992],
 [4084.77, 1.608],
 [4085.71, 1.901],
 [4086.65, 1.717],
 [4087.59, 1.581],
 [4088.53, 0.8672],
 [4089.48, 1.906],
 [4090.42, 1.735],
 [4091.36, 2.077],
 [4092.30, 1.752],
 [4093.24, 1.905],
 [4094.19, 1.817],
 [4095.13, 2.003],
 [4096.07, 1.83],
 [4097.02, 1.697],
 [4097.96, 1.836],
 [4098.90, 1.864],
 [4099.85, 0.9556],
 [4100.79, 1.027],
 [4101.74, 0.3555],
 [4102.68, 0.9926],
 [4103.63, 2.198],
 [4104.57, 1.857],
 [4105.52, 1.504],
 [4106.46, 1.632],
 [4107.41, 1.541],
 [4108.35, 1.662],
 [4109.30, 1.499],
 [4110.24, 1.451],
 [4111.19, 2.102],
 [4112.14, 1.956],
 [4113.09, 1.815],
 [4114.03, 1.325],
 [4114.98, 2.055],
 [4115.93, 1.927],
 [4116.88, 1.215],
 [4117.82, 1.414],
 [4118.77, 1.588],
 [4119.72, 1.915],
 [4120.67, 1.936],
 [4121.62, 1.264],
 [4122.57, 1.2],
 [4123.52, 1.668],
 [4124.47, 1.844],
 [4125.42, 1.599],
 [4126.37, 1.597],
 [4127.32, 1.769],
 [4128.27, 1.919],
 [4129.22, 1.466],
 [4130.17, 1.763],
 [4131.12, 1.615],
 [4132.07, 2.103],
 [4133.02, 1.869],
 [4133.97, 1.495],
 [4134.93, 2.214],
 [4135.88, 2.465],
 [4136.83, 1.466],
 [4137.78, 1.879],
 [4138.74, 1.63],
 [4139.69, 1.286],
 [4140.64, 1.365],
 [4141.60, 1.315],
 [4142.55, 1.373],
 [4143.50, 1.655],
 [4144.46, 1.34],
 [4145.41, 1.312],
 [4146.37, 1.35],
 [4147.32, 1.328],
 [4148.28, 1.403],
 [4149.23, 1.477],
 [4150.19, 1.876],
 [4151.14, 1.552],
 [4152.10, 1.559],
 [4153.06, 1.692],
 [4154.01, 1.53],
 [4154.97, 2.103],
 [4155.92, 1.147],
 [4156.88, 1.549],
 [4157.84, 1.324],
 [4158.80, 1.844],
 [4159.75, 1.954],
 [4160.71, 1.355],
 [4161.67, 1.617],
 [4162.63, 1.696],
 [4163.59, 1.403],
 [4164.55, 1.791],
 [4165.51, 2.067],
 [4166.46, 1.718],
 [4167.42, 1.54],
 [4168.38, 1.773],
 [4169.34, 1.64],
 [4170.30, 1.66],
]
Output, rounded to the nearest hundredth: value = 4.10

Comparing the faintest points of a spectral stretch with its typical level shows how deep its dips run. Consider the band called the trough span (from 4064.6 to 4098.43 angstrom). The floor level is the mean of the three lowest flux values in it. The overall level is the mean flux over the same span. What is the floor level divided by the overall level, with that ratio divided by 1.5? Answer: 0.42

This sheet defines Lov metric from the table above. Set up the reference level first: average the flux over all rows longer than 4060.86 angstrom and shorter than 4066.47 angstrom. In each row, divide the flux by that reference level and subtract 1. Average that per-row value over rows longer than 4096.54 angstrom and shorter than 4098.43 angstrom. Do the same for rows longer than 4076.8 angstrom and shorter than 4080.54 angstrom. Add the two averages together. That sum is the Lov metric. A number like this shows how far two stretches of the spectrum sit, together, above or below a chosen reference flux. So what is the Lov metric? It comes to 0.45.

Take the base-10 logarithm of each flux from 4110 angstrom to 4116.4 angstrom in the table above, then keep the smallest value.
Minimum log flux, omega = 0.122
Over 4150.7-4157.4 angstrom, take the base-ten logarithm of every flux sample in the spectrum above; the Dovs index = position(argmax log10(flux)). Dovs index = 4154.97 angstrom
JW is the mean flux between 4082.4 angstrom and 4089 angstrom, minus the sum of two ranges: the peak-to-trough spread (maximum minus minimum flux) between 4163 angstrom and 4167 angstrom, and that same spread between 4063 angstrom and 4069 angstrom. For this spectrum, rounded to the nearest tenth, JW -0.3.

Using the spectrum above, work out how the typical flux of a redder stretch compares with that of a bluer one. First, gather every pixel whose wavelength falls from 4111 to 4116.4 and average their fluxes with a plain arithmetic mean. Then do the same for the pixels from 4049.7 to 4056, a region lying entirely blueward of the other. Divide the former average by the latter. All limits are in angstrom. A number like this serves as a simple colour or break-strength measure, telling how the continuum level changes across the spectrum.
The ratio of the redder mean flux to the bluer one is 1.08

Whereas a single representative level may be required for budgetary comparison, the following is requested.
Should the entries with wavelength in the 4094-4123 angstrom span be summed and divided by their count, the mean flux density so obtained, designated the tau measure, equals 1.59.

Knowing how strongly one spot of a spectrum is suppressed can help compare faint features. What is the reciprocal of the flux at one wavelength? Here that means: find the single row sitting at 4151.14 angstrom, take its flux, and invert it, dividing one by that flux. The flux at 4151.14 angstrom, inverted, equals 0.64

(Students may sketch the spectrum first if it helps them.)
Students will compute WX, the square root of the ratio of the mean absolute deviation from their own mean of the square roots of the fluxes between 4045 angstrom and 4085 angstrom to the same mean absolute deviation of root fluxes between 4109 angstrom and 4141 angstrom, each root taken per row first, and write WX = 1.03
